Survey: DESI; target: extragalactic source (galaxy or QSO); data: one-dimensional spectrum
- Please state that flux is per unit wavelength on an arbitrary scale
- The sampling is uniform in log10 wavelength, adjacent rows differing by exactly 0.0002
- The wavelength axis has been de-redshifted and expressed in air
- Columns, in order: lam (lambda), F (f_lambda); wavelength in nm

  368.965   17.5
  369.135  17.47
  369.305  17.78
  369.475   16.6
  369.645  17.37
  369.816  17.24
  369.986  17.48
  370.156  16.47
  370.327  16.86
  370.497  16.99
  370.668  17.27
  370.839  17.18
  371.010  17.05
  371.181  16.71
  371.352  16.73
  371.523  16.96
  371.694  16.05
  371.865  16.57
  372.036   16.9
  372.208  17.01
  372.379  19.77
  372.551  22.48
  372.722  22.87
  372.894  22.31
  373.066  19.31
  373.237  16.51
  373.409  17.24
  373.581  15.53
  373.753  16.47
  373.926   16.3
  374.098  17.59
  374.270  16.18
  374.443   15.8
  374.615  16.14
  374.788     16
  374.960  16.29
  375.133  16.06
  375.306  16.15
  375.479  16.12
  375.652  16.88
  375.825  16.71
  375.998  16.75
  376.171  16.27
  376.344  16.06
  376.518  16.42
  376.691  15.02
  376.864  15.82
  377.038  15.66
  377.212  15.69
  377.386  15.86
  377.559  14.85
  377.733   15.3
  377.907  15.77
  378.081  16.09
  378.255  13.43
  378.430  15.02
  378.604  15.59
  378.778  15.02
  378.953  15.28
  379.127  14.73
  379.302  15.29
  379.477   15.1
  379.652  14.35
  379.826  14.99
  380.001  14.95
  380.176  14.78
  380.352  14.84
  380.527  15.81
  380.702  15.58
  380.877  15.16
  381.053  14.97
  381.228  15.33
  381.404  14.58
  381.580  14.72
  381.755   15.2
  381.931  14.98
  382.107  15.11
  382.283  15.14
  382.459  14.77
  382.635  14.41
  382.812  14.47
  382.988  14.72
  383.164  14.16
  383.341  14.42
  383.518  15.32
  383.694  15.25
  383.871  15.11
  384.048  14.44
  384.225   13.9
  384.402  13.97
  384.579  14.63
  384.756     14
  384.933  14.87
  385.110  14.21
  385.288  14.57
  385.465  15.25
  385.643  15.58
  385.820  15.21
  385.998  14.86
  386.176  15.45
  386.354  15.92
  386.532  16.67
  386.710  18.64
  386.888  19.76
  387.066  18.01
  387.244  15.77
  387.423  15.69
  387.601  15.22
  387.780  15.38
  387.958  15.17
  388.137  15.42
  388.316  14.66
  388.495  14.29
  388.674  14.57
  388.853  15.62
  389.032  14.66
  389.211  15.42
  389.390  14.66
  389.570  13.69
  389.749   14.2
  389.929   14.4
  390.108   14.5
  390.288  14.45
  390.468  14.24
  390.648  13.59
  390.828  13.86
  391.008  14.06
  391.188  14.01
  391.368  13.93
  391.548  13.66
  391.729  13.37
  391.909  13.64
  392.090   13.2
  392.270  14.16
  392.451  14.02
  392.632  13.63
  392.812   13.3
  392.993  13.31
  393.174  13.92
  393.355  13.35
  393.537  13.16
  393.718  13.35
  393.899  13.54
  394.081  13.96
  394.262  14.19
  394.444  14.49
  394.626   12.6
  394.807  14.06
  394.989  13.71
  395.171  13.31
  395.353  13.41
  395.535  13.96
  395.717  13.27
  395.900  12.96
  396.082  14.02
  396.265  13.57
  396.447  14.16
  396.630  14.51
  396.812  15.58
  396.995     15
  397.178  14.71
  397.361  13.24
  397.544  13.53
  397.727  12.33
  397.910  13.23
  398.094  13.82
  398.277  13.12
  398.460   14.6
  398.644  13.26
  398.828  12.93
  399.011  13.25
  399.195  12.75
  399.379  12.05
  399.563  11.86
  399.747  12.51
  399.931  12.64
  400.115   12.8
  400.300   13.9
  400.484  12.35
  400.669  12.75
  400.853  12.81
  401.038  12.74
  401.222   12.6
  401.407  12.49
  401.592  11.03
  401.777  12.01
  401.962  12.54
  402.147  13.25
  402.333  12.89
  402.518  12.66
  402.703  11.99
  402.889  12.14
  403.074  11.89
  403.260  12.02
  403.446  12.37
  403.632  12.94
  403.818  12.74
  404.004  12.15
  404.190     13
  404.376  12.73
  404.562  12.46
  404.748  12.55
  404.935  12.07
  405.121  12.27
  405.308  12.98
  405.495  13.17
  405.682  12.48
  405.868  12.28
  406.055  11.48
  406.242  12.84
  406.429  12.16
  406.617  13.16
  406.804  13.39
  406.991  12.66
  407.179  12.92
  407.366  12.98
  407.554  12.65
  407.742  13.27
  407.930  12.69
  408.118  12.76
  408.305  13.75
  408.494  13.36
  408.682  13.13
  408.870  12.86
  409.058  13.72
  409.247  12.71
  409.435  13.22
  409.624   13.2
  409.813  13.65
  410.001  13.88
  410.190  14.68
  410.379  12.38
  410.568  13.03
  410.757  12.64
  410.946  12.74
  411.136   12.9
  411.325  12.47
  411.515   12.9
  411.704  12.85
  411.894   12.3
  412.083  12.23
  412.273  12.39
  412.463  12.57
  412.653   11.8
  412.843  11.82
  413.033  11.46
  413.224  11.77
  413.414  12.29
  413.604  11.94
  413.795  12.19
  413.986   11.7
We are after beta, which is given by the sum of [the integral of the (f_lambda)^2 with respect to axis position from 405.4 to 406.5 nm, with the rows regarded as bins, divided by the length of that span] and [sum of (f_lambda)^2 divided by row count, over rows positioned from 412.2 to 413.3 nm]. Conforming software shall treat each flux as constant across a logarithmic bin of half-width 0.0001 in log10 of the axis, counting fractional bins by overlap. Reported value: 298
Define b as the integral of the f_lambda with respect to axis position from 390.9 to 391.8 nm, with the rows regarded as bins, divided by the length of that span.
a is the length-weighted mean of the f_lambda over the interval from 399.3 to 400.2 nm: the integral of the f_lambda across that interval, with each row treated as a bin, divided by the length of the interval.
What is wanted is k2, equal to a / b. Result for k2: 0.90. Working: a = 12.4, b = 13.8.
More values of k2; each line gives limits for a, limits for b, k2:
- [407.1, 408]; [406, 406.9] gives 1.02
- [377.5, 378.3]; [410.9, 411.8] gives 1.19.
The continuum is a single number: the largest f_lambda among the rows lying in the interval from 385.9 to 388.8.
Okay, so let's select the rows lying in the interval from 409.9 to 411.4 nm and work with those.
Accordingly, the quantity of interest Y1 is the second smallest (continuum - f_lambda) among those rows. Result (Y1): 5.9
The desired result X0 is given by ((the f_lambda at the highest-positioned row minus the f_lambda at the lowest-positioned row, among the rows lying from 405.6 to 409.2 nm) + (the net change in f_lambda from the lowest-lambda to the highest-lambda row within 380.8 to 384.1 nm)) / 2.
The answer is 0.26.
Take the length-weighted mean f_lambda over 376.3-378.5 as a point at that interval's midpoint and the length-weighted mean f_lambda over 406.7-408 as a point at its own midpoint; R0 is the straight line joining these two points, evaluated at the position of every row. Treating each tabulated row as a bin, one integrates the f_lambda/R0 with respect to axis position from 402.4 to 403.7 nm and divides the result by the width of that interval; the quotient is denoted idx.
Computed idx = 0.924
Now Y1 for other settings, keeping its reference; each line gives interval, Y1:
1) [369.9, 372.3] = 2.5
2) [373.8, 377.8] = 2.9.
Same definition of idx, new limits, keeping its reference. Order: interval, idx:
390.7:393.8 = 0.960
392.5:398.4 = 0.983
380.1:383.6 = 0.990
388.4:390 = 1.010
